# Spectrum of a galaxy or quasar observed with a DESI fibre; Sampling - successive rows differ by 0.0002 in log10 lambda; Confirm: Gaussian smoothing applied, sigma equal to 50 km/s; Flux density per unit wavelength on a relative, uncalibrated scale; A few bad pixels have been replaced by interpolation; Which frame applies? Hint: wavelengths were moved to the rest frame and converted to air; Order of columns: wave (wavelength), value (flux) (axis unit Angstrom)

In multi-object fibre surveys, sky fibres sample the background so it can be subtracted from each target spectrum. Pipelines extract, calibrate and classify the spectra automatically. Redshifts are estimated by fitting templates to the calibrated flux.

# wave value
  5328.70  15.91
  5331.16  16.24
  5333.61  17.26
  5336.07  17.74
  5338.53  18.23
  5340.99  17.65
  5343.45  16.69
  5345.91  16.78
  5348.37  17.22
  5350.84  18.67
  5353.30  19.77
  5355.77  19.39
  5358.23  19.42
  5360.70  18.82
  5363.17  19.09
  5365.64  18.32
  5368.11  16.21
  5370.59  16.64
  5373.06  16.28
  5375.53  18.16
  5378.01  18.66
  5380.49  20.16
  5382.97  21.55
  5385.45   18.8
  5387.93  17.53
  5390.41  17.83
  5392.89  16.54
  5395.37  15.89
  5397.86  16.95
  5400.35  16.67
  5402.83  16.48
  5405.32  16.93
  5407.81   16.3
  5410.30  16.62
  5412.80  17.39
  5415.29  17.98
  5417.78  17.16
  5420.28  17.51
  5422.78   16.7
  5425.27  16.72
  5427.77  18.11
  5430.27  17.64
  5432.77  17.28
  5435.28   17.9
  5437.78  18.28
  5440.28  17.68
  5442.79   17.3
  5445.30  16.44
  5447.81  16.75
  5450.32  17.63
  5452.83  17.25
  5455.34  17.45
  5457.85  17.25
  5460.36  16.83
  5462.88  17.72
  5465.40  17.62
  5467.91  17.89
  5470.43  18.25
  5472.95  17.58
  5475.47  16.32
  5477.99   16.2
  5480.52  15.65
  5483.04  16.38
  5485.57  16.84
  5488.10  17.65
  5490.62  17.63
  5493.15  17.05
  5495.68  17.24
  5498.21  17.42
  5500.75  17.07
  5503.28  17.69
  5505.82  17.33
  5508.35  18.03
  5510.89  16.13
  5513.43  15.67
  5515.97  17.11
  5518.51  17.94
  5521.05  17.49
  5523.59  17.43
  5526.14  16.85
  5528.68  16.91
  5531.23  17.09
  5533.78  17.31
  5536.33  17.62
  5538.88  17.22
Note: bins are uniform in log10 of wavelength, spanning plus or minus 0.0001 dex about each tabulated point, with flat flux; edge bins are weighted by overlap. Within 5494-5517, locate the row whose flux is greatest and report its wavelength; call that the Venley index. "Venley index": 5508.35 Angstrom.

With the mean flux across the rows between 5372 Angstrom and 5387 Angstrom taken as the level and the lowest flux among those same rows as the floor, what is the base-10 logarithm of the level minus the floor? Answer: 0.42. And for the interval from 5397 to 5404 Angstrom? -0.66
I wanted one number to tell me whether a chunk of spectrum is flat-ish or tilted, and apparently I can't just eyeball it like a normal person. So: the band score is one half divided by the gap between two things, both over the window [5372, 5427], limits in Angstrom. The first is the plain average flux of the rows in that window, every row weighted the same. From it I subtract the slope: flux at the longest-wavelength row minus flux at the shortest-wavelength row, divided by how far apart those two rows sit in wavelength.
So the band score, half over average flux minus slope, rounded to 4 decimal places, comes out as 0.0286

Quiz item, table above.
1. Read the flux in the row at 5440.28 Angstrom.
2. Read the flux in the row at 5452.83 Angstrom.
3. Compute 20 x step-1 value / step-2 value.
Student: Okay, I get 20.5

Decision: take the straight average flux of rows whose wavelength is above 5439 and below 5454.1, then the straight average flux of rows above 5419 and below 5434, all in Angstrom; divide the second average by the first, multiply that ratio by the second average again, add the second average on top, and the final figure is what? 34.8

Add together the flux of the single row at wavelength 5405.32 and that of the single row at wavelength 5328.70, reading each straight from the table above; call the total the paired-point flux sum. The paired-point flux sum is 33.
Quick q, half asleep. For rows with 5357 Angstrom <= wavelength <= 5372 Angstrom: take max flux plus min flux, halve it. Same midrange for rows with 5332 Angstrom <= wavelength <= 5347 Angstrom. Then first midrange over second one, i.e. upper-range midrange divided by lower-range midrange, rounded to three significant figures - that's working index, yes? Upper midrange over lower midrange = 1.02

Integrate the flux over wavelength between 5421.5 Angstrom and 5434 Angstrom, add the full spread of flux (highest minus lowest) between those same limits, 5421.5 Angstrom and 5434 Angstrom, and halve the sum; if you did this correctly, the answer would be 108.8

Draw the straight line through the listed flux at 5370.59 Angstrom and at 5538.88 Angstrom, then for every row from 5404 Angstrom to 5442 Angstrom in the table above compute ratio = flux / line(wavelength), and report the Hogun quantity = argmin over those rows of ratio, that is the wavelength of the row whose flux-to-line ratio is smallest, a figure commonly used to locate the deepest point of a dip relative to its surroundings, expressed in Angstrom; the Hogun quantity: 5407.81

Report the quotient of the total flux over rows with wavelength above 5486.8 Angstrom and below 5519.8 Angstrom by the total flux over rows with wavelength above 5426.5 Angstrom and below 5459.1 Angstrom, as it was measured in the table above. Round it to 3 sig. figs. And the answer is 0.987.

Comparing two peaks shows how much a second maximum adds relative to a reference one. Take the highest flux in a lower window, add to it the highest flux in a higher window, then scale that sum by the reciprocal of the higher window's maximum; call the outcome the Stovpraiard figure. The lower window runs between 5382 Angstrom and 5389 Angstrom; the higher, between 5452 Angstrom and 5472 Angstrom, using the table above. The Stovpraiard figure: 2.18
